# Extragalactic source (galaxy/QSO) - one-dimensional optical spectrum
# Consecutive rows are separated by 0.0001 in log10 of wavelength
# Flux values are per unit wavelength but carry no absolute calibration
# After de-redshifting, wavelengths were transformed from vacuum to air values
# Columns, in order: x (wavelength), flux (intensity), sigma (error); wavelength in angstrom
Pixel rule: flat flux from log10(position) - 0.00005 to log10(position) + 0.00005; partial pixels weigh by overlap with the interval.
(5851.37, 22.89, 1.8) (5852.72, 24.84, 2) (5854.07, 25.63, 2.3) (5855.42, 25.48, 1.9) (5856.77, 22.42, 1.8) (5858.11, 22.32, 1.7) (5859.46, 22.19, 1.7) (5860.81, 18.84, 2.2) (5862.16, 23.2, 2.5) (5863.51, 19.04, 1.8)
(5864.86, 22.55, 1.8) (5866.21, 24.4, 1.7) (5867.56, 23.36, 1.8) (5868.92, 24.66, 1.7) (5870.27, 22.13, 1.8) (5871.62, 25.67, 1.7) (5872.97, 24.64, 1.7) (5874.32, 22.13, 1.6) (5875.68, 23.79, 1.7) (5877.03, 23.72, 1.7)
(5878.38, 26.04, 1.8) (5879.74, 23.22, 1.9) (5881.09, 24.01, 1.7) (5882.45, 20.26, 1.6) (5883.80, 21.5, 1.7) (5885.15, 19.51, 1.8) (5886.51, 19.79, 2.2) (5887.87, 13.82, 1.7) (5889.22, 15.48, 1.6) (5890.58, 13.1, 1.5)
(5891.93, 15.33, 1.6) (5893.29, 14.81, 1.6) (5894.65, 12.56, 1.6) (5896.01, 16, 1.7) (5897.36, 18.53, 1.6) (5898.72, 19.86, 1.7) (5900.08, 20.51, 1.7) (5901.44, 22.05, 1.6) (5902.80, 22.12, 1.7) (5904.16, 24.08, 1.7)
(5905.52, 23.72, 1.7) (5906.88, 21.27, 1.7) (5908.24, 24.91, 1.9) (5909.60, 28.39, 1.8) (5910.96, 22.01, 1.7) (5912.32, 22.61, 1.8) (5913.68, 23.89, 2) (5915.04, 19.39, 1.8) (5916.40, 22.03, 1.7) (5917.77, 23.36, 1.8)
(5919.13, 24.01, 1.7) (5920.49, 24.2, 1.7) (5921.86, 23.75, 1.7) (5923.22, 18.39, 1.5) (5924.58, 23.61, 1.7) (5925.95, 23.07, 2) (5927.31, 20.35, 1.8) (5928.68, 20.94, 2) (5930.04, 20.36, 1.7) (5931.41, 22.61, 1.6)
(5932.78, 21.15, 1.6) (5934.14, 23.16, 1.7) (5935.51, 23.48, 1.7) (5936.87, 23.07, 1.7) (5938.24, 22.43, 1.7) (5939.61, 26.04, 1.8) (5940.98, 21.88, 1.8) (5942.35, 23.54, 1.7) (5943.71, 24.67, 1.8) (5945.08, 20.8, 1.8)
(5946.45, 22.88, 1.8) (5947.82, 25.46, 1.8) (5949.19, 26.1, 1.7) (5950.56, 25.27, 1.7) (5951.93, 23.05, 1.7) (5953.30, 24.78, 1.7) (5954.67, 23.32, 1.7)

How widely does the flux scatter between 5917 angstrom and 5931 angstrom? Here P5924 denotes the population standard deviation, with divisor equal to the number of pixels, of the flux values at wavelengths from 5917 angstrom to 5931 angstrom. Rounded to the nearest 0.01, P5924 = 1.92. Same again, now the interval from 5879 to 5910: 4.13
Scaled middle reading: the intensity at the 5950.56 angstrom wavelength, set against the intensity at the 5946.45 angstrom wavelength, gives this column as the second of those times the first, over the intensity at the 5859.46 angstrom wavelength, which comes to 26.1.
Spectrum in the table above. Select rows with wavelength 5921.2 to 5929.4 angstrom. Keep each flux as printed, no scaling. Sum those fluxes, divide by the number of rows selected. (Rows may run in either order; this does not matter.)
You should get 21.7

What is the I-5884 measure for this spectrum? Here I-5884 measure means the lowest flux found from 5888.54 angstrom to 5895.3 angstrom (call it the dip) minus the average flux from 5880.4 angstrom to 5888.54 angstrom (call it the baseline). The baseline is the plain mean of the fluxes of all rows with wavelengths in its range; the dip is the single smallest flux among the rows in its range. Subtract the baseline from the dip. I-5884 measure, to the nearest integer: -7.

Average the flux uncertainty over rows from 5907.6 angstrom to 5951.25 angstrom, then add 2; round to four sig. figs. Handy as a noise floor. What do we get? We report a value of 3.756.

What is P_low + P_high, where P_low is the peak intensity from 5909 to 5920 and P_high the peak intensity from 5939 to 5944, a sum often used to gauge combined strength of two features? 54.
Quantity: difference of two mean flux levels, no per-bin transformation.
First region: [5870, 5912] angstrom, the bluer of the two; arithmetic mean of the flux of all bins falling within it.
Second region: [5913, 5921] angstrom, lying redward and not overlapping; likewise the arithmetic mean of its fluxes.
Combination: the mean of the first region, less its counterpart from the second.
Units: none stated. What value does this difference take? -2.0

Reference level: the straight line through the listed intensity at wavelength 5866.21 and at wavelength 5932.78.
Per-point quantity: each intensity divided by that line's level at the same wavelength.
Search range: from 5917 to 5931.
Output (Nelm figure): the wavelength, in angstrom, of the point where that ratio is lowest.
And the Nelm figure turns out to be 5923.22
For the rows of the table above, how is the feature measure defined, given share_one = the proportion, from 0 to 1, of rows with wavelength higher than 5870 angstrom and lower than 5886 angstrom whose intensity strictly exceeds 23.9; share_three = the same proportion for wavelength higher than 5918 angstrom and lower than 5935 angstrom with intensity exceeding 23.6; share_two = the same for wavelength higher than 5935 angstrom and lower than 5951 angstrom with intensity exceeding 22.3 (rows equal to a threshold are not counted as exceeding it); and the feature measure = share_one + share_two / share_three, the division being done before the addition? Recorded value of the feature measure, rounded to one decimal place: 2.8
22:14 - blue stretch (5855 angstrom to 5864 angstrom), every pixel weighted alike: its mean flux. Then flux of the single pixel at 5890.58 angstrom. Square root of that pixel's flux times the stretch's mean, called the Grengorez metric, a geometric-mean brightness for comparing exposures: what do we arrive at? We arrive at 16.9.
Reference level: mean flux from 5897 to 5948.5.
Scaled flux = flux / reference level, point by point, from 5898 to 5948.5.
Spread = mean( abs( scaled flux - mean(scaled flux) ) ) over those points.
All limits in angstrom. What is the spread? 0.067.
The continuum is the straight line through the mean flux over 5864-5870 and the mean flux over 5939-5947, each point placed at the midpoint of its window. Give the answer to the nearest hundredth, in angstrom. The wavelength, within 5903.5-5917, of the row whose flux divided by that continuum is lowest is 5915.04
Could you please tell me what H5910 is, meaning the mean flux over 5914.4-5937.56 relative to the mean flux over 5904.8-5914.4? 0.93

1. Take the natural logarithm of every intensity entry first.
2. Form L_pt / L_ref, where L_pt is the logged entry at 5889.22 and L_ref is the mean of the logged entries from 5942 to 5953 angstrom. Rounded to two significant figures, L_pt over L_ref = 0.86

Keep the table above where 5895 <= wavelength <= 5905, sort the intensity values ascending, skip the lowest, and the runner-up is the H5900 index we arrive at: 18.53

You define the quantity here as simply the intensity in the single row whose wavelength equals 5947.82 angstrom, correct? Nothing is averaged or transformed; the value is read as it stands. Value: 25.46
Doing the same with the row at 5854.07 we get 25.63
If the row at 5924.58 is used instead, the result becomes 23.61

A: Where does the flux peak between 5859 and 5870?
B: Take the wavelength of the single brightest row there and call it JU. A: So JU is 5868.92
